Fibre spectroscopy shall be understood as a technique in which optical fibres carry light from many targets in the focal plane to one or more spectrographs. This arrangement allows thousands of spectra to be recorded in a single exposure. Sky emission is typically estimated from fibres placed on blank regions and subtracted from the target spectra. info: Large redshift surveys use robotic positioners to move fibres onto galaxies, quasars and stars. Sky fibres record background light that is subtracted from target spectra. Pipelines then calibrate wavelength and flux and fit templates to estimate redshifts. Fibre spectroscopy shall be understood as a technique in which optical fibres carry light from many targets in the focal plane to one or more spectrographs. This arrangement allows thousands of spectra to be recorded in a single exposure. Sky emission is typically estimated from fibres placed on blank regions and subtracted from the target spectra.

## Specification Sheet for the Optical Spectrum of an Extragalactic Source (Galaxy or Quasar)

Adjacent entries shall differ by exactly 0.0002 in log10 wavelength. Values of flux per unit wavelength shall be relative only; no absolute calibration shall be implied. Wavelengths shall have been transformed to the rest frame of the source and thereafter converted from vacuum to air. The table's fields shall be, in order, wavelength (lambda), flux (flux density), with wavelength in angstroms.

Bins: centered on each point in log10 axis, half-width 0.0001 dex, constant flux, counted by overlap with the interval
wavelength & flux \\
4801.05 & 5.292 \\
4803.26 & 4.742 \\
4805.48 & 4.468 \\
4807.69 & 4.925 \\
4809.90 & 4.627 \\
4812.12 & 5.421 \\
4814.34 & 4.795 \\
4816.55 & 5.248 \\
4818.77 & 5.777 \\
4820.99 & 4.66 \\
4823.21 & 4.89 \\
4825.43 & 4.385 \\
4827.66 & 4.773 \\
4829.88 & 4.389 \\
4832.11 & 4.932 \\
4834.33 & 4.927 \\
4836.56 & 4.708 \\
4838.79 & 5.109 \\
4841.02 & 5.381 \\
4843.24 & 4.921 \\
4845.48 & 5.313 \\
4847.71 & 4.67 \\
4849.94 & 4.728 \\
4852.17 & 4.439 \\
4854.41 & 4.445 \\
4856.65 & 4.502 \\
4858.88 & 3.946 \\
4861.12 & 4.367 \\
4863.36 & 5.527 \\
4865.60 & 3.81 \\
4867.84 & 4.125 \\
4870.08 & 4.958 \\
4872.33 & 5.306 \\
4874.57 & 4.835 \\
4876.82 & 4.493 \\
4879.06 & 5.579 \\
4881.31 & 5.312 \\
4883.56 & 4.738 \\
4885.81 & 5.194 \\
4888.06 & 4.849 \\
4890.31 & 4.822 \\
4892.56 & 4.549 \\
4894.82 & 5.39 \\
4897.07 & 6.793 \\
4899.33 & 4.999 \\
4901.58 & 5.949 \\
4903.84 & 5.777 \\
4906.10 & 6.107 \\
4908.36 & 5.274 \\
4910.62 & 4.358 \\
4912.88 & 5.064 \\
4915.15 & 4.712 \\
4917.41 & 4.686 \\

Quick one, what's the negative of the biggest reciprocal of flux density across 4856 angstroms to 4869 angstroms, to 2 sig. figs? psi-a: -0.26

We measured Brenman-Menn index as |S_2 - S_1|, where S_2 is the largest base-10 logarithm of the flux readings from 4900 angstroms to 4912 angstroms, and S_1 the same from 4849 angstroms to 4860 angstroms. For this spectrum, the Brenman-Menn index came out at 0.111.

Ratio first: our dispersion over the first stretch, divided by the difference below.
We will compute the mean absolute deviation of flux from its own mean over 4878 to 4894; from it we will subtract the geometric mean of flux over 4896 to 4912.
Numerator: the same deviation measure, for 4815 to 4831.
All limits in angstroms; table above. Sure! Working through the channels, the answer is -0.070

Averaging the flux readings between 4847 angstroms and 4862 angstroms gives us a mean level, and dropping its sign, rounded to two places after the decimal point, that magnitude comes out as 4.44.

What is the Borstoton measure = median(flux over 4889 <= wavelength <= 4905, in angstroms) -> 5.39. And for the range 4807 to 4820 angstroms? 5.09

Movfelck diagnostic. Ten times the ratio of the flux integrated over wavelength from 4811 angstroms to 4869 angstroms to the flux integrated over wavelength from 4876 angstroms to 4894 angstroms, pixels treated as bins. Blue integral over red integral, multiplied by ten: 31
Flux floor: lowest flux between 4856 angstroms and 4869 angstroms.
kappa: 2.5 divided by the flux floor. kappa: 0.656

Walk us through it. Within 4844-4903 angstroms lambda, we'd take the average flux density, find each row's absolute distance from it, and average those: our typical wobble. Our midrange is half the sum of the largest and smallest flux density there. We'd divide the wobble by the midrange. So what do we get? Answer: 0.092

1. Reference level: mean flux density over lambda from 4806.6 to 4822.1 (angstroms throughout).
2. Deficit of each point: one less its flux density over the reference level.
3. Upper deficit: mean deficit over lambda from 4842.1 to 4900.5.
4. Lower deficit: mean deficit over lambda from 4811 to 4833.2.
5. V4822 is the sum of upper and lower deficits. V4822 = 0.07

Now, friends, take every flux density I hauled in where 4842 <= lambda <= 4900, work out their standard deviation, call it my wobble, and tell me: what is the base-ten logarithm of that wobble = -0.22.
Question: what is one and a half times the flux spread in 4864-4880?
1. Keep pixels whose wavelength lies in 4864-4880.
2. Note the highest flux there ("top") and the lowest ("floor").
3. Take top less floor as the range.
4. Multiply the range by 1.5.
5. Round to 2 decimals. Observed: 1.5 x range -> 2.65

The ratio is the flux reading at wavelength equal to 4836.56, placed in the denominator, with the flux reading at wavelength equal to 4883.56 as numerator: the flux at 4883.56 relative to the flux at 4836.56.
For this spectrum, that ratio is 1.01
